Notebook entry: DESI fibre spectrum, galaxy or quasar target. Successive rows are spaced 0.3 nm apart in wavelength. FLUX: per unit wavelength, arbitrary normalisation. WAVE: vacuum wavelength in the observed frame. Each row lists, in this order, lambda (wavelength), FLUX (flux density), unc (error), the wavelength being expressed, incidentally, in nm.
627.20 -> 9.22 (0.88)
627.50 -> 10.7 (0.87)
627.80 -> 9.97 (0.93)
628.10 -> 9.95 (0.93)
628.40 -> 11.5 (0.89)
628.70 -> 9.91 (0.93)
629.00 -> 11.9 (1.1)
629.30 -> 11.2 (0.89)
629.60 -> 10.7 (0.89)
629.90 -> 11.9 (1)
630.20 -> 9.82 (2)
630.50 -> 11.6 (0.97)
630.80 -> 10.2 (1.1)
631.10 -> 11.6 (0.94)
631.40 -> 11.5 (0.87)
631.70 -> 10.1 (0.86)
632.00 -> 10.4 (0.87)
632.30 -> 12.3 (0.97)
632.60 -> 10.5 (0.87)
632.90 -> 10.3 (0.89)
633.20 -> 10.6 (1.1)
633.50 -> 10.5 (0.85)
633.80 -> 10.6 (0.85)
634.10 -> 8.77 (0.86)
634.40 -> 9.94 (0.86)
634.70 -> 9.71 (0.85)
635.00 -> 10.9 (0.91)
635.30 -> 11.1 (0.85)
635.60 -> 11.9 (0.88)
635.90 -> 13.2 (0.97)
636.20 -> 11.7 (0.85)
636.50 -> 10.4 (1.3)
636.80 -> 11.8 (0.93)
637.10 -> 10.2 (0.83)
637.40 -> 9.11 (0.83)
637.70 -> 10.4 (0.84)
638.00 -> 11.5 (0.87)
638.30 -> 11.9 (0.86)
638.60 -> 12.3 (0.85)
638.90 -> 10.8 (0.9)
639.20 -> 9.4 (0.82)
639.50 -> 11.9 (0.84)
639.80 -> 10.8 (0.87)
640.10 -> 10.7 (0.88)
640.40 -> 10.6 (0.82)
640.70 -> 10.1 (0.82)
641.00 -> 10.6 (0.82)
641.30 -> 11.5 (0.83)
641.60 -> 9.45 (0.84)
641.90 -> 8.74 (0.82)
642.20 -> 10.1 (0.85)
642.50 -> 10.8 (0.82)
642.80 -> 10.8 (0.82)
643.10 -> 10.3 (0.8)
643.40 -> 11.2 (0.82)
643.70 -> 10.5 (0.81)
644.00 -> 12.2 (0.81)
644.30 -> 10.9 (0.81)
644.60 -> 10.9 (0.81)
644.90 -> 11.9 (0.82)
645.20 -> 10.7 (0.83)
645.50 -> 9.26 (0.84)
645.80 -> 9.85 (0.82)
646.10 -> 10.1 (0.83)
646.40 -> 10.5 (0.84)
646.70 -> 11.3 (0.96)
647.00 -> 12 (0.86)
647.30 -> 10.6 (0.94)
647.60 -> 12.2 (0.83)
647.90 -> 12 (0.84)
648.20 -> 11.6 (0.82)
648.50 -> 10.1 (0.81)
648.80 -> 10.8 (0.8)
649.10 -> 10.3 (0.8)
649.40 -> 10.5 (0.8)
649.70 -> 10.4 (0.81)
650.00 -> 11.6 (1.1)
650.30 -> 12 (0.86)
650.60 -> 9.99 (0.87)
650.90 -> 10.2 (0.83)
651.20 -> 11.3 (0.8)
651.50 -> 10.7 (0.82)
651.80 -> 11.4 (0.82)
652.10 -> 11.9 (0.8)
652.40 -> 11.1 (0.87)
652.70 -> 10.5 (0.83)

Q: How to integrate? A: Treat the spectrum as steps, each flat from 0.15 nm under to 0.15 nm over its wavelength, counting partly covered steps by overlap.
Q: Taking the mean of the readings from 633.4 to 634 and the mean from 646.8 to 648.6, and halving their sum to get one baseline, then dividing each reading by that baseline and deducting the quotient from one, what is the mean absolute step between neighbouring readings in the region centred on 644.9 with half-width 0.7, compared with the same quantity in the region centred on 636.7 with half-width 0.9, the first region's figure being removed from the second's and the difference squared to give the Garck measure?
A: 0.0018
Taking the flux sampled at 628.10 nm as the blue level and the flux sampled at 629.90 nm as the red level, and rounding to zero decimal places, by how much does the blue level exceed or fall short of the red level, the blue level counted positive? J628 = -2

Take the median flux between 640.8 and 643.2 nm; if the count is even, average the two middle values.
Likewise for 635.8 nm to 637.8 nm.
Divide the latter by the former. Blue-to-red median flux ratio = 0.995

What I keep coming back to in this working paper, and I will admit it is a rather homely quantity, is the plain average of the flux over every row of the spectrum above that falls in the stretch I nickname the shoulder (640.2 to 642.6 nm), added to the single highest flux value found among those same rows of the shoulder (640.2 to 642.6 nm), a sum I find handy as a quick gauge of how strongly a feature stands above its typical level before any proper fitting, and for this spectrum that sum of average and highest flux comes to 21.7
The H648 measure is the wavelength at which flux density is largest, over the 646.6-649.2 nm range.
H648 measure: 647.60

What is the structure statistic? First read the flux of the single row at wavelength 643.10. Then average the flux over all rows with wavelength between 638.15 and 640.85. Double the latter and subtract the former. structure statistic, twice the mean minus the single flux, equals 11.6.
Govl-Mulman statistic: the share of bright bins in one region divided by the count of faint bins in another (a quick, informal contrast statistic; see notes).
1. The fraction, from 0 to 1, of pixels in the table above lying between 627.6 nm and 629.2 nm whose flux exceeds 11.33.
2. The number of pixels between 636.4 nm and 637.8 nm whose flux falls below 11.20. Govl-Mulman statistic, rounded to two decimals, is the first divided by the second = 0.10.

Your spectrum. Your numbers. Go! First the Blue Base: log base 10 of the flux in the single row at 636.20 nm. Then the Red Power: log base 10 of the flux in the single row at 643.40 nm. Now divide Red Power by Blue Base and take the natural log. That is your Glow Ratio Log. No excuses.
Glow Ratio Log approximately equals -0.018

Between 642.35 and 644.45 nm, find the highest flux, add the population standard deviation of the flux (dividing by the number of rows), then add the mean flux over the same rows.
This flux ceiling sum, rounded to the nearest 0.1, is 23.7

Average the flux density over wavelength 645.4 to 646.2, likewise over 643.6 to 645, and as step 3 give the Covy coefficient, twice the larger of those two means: 22.6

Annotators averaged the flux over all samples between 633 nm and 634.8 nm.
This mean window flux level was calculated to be 10.0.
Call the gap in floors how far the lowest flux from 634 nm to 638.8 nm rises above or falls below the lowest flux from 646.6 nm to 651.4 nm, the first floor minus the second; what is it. -1.2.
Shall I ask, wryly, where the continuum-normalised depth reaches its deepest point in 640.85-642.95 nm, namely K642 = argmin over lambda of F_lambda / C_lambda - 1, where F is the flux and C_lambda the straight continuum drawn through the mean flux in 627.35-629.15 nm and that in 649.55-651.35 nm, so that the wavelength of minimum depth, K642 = 641.90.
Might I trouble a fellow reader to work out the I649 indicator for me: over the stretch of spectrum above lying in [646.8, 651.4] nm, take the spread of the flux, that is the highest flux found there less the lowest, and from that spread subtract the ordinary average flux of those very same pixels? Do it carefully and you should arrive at -8.8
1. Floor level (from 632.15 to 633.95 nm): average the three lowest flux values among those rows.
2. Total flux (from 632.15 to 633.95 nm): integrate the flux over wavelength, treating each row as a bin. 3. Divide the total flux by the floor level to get 1.86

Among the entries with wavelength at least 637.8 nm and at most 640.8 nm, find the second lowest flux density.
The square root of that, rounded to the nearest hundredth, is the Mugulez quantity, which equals 3.18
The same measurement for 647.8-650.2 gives 3.21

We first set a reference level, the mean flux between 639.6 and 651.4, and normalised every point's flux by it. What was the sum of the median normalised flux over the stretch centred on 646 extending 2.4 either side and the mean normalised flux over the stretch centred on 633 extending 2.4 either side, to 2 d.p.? 2.00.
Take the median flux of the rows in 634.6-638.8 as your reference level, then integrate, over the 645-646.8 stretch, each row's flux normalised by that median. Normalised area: 1.64 nm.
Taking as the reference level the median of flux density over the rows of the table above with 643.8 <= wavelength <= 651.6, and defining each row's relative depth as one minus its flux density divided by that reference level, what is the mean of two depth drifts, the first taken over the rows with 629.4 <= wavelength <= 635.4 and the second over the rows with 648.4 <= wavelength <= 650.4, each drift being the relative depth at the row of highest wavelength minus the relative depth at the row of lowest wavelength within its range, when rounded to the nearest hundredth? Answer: -0.11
